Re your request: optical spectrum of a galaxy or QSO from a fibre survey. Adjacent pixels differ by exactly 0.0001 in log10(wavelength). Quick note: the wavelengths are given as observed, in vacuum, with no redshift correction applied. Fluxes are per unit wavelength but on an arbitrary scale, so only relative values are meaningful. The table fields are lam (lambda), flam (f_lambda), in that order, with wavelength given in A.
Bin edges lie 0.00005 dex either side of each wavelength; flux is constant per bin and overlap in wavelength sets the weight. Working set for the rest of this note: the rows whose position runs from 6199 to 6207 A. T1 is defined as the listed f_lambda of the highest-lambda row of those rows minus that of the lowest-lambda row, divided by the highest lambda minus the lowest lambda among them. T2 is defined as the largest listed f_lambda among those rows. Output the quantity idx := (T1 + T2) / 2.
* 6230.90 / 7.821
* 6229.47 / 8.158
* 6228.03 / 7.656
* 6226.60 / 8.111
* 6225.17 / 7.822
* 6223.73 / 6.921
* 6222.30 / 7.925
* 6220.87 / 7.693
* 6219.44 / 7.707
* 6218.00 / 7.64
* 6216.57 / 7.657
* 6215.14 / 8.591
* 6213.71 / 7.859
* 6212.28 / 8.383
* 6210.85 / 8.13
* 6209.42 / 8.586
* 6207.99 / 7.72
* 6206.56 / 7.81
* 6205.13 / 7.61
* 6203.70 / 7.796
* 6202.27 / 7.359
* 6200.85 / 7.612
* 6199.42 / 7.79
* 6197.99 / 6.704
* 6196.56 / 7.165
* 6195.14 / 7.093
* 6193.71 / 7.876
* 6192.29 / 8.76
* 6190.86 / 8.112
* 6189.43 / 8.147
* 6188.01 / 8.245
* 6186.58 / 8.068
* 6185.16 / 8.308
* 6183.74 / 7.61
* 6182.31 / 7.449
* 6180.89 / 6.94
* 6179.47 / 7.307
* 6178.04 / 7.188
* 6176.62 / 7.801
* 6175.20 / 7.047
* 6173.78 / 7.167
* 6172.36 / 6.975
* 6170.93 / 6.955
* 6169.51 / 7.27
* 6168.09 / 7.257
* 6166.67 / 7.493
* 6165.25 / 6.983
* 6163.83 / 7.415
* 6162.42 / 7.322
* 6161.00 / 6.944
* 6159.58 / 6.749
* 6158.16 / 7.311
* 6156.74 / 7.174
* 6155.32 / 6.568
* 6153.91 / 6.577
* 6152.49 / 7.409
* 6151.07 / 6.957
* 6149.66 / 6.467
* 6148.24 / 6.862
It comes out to 3.9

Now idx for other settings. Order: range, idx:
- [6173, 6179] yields 3.9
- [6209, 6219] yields 4.2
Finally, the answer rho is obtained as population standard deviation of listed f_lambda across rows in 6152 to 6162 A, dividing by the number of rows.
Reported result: 0.32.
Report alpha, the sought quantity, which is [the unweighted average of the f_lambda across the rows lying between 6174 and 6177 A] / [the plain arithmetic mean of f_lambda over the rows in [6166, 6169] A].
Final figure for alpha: 1.01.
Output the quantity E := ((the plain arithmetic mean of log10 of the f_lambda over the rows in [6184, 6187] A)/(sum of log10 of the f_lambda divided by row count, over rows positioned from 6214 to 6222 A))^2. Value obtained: 1.04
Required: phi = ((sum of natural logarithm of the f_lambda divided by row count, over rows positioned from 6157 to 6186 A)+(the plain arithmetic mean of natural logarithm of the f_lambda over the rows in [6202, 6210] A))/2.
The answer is 2.02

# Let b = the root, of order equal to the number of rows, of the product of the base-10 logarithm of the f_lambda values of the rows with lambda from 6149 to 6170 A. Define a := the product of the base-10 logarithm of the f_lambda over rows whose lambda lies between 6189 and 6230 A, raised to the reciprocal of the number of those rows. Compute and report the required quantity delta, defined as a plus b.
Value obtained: 1.739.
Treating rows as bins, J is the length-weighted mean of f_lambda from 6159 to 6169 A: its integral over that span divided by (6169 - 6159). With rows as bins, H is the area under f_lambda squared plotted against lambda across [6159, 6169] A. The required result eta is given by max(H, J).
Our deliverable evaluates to 516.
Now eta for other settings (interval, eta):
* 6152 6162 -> 485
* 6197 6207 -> 565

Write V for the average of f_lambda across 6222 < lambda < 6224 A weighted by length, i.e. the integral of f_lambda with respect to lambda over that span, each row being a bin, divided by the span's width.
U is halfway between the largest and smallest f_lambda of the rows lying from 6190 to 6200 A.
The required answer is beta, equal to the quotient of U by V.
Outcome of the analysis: 1.04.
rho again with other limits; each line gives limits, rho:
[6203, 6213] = 0.34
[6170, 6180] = 0.27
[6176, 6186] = 0.41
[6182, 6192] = 0.30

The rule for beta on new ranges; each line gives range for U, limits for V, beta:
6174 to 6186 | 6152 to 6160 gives 1.10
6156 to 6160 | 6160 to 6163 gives 0.99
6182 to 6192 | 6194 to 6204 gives 1.07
